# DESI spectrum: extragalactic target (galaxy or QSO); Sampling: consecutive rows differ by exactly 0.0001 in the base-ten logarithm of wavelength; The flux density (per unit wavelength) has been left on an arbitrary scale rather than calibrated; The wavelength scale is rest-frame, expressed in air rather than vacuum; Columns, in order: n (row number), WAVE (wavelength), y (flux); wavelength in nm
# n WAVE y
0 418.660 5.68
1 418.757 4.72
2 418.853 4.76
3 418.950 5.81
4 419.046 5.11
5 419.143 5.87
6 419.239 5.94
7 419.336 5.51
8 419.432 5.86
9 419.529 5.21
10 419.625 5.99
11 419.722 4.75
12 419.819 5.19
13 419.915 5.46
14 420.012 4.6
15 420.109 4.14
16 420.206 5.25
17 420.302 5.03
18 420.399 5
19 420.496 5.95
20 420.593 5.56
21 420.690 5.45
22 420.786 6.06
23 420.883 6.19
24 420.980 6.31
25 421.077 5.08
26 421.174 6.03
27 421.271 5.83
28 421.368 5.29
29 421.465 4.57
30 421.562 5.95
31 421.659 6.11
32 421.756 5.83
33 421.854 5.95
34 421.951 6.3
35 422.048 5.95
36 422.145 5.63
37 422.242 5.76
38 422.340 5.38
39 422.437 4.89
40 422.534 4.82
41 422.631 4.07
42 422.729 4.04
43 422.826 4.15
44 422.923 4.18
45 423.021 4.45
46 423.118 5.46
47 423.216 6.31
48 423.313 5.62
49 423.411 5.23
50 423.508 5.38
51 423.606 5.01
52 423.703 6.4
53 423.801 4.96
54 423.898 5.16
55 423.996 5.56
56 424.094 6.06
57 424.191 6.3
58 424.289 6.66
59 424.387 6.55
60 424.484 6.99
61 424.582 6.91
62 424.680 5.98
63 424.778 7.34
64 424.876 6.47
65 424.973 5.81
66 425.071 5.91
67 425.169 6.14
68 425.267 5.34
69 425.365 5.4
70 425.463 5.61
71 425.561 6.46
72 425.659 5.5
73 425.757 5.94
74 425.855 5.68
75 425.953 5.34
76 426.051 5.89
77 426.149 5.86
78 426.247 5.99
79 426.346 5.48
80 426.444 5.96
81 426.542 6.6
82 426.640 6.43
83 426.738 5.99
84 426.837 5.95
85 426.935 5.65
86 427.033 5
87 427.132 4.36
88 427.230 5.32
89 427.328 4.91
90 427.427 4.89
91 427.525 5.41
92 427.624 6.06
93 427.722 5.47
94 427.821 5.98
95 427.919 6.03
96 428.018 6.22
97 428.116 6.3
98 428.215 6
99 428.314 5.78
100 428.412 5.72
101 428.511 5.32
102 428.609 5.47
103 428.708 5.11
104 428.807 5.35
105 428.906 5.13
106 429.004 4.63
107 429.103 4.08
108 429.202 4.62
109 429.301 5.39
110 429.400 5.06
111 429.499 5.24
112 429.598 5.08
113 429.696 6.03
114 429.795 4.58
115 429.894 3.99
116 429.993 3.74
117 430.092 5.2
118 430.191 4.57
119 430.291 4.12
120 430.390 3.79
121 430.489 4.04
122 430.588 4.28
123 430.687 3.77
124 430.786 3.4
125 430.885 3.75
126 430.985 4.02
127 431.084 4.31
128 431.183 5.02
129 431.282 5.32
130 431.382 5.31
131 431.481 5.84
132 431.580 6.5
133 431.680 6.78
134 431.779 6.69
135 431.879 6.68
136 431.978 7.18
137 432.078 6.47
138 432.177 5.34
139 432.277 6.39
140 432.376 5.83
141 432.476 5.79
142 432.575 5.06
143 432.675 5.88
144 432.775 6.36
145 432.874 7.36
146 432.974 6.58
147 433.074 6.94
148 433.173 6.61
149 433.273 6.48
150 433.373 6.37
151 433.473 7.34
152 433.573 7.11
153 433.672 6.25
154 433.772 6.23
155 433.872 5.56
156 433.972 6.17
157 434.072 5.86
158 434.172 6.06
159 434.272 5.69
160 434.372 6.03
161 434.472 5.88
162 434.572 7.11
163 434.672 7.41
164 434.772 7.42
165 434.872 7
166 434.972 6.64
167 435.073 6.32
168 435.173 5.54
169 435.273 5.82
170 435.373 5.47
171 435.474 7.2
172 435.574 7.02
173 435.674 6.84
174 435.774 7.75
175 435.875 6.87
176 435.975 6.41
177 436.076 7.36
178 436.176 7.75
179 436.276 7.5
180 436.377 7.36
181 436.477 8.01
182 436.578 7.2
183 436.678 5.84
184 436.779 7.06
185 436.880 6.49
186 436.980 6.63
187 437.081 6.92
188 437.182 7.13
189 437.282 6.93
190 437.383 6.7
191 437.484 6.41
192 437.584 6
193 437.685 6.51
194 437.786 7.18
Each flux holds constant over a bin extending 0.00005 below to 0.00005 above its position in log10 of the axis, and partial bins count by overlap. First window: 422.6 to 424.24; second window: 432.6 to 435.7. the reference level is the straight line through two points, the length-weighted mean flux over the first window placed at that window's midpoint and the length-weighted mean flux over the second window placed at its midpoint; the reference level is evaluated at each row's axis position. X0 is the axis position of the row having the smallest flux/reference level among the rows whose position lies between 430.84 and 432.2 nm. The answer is 430.885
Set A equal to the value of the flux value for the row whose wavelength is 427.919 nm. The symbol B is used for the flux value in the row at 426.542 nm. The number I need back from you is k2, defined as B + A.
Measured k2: 12.6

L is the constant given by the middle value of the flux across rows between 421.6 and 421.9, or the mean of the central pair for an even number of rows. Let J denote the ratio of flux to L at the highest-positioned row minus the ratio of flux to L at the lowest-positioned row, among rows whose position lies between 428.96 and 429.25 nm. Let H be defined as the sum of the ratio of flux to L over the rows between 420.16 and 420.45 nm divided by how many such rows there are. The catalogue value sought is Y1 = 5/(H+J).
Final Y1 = 5.9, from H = 0.86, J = 0.00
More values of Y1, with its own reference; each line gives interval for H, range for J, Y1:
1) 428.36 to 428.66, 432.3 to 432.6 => 6.3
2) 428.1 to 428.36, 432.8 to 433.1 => 5.3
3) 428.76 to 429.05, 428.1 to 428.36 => 6.6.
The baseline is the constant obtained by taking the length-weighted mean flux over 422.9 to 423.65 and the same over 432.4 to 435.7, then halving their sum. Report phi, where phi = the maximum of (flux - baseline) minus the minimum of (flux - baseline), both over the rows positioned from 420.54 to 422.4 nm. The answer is 1.74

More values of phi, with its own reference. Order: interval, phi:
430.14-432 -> 3.78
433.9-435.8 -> 2.28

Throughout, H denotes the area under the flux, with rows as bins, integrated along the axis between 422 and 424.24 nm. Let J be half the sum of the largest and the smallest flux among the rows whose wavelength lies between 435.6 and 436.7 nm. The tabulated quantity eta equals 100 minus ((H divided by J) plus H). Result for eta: 86.5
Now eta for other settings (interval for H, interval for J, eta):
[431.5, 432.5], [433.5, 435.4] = 92.7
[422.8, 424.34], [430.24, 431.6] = 89.9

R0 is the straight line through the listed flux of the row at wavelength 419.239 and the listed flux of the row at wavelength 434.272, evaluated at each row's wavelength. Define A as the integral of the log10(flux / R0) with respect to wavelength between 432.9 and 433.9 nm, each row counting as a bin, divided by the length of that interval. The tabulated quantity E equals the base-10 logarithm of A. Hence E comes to -1.21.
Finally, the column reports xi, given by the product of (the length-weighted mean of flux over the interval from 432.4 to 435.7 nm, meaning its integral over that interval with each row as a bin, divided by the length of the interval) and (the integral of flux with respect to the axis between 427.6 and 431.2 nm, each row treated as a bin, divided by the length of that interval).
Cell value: 31.5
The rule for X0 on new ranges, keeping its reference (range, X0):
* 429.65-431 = 430.786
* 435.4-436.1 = 435.975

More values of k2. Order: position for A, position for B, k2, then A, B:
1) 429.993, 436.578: 10.9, 3.74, 7.2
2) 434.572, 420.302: 12.1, 7.11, 5.03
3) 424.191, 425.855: 12.0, 6.3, 5.68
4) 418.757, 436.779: 11.8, 4.72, 7.06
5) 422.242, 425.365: 11.2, 5.76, 5.4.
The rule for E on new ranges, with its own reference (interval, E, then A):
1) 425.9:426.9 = -2.08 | 0.008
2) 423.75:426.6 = -2.02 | 0.009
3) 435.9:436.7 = -0.98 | 0.104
